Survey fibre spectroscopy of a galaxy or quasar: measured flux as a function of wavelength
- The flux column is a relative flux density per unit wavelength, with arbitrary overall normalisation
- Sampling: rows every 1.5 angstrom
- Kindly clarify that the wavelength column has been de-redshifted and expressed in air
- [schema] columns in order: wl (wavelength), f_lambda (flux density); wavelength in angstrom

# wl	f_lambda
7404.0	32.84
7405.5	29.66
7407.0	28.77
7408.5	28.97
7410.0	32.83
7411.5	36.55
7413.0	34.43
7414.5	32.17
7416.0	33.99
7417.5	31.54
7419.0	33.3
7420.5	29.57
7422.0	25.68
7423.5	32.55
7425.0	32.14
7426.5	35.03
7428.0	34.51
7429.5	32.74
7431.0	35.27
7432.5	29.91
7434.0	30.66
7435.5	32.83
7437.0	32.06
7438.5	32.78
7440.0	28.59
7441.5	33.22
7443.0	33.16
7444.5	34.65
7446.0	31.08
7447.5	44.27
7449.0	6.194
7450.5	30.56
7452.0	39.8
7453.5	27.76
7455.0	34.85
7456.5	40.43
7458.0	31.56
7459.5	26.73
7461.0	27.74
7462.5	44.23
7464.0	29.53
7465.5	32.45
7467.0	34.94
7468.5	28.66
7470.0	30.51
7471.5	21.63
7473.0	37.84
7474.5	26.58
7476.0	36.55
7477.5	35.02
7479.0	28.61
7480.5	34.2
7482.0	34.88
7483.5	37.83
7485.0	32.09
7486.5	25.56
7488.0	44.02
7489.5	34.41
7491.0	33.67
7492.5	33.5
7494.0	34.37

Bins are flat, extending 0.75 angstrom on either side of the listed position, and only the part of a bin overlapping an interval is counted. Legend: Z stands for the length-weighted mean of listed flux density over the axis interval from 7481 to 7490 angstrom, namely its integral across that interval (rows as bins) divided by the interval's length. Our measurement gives 34.8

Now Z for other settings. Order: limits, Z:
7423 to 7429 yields 33.6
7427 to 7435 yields 32.7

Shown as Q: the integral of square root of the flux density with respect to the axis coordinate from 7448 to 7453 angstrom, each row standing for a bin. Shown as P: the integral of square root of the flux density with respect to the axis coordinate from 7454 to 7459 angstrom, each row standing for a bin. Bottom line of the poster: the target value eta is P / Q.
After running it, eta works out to 1.20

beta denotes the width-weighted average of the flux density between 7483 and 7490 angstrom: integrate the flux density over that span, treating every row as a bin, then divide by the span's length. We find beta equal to 34.7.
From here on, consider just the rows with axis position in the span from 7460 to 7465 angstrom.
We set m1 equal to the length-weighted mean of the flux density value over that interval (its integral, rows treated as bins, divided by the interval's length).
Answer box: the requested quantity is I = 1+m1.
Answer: 34.4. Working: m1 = 33.4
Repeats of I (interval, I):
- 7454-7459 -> 35.8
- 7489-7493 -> 34.8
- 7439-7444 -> 32.9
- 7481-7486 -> 35.4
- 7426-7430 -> 35.1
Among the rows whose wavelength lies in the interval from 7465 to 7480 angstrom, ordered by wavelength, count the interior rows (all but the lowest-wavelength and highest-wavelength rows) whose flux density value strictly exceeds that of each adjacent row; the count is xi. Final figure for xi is 4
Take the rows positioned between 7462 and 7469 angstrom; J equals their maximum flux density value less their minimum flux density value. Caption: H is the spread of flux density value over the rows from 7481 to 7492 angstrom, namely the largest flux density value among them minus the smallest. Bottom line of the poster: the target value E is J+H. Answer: 34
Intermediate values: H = 18.5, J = 15.6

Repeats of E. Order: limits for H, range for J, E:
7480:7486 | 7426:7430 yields 8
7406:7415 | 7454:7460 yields 21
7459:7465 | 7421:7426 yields 24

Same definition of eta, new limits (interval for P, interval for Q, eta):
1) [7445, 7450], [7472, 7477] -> 0.87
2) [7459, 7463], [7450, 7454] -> 0.99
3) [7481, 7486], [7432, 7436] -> 1.31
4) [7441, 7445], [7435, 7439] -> 1.02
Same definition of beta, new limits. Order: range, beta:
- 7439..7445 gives 32.3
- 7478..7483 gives 32.9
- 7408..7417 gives 33.2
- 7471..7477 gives 31.2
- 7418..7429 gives 31.8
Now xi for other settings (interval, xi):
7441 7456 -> 3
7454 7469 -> 3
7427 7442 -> 3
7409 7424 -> 3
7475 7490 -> 2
